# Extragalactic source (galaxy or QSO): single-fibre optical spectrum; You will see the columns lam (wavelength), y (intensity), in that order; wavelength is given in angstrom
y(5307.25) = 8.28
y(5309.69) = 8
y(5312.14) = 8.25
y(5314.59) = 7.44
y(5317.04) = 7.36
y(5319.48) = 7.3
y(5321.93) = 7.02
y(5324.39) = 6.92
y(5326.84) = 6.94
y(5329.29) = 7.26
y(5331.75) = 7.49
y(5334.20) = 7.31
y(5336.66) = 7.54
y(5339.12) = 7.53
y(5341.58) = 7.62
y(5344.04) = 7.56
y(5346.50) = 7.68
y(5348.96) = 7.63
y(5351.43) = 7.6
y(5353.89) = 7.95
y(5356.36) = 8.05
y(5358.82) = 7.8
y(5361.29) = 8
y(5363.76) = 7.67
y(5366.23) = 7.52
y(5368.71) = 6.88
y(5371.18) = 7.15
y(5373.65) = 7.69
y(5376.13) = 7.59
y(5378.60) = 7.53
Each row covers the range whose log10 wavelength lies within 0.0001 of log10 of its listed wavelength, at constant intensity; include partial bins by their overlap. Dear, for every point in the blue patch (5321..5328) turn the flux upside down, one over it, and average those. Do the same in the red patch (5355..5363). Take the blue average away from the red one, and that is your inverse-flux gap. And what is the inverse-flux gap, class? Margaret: -0.018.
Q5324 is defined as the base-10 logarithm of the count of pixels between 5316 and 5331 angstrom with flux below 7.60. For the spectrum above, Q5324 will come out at 0.78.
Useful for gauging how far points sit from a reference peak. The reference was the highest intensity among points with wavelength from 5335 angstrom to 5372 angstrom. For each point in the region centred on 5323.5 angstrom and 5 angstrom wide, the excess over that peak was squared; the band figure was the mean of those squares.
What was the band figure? 1.2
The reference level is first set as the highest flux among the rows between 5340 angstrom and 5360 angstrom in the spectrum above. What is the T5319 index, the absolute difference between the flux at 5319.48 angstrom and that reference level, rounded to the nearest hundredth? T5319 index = 0.75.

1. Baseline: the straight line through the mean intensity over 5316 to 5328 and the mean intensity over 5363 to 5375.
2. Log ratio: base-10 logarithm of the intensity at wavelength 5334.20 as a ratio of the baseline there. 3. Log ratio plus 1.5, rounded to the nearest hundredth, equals 1.51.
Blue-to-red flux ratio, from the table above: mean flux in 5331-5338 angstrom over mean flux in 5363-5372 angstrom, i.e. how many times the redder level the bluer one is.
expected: 1.02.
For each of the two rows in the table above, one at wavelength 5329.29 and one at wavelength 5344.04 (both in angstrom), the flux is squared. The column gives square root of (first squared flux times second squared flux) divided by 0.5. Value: 110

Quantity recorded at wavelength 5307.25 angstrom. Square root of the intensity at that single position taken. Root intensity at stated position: 2.88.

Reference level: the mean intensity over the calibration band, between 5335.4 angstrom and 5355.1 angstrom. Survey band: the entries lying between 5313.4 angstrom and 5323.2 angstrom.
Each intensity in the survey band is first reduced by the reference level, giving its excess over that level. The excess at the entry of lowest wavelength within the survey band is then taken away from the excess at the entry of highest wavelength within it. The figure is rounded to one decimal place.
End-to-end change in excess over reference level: -0.4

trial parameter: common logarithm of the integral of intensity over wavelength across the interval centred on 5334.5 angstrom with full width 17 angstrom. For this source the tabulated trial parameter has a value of 2.10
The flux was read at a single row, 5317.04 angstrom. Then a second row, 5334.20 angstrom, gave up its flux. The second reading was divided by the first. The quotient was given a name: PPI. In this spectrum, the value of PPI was 0.99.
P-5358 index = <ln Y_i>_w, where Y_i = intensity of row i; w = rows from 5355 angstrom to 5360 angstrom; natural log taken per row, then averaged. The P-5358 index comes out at 2.07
